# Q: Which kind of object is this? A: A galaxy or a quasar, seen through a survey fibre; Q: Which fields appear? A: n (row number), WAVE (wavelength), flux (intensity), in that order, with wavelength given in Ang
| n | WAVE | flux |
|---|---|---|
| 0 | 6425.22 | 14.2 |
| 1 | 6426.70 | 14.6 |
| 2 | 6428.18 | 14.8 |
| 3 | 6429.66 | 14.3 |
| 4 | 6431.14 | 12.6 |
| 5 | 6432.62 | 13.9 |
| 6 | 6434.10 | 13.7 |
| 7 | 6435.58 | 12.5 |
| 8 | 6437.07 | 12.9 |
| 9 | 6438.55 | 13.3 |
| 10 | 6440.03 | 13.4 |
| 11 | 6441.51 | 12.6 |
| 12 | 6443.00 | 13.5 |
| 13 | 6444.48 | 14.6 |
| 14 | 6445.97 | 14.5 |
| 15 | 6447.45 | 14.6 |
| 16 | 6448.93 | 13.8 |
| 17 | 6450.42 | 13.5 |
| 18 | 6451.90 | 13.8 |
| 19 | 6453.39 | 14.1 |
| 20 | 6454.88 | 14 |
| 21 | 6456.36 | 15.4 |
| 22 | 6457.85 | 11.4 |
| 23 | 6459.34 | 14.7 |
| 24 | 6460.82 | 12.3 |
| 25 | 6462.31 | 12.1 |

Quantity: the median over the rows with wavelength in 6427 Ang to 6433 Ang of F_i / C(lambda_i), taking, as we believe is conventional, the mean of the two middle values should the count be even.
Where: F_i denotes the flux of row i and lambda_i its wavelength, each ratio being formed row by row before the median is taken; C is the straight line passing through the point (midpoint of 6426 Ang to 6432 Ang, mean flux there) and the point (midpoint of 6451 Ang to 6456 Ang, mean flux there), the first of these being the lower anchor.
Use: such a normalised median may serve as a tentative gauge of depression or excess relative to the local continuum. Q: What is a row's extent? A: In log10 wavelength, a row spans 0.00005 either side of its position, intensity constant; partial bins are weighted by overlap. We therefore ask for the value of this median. 1.00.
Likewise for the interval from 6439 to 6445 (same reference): 0.96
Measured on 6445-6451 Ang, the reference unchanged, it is 1.01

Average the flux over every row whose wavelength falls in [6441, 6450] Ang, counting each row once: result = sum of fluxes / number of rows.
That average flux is 13.9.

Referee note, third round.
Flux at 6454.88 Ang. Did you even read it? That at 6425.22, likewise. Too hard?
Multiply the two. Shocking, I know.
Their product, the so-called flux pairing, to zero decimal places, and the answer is 199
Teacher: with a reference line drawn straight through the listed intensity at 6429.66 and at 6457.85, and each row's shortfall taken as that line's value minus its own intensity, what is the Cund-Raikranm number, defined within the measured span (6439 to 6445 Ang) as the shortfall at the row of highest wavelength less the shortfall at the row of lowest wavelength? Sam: -1.7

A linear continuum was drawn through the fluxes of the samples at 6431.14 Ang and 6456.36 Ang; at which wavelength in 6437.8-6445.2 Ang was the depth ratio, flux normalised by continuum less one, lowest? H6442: 6441.51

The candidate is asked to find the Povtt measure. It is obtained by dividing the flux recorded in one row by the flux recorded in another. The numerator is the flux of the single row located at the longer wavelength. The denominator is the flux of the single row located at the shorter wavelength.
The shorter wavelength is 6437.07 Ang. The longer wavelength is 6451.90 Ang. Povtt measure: 1.07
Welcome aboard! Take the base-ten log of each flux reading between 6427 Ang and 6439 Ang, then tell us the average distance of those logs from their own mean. 0.022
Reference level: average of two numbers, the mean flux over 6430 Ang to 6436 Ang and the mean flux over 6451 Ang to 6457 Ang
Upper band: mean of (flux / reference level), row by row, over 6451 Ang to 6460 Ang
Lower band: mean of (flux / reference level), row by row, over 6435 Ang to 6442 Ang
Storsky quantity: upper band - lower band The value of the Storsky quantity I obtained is 0.07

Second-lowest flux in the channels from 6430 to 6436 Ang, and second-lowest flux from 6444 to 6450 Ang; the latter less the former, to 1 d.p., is 1.9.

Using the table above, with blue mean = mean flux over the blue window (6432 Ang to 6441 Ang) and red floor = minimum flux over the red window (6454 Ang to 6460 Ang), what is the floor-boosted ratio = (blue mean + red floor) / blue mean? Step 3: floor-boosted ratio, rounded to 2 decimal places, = 1.86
